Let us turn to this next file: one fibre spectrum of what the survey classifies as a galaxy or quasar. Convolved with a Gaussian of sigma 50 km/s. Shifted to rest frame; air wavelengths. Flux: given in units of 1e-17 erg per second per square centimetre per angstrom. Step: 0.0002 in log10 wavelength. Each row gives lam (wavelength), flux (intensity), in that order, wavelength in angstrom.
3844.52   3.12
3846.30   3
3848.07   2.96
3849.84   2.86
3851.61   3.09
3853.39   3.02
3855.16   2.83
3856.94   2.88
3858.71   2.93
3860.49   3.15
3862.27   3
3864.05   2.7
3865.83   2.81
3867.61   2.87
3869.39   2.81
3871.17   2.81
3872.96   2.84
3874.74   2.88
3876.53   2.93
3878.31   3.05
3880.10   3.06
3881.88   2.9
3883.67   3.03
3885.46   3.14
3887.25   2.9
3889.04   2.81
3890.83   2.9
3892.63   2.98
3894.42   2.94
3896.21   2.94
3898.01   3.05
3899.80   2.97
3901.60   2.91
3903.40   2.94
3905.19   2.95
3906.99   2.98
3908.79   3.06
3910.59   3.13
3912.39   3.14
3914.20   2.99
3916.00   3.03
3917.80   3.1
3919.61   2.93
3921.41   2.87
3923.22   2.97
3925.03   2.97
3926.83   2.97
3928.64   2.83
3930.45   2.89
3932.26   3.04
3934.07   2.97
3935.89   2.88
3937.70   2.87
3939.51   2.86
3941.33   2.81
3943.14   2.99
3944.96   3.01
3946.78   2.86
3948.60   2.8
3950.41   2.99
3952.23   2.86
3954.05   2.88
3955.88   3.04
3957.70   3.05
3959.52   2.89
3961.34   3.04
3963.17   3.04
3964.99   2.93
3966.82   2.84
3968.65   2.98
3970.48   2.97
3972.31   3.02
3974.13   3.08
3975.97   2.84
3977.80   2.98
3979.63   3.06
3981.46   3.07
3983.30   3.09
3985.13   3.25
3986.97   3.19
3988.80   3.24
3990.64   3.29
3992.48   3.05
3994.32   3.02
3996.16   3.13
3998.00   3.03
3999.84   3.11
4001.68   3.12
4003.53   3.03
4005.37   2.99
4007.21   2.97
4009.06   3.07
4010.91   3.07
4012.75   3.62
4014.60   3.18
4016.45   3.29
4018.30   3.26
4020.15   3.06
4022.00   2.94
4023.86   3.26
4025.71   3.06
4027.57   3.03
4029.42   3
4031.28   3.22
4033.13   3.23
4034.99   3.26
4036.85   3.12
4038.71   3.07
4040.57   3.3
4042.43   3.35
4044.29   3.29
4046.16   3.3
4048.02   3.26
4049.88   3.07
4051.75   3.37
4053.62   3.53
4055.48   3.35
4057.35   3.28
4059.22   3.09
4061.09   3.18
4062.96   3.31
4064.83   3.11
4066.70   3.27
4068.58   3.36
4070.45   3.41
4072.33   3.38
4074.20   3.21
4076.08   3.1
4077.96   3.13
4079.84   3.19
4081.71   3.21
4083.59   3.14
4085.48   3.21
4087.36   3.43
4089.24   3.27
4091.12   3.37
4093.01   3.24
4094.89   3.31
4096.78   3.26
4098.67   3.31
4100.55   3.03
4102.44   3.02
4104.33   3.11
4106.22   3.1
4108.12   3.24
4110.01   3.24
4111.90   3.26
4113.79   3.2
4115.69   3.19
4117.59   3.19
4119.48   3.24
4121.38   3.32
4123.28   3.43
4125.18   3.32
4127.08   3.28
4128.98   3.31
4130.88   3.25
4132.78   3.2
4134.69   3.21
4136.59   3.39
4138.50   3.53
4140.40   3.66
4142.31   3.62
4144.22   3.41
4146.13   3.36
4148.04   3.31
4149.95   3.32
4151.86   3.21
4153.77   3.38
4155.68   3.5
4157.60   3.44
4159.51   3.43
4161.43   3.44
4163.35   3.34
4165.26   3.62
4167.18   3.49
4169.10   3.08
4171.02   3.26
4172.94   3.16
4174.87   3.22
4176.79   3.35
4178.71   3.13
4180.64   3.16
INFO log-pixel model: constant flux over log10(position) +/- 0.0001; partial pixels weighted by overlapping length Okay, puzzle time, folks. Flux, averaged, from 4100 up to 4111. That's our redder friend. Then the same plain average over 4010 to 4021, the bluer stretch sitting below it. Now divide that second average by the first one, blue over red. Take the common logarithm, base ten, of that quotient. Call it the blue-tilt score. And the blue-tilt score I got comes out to 0.017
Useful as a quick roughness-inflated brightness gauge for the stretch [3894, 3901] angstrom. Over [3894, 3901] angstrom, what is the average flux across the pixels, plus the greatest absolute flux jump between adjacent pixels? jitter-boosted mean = 3.08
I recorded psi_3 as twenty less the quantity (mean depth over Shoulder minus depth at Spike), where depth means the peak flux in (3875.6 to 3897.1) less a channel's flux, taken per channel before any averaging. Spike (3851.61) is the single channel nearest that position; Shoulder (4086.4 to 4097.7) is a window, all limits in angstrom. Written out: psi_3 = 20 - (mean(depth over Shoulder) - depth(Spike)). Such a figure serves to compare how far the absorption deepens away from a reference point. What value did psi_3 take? 20.2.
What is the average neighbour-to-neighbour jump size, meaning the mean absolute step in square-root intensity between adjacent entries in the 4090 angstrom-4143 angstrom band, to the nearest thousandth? 0.020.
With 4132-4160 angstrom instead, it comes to 0.025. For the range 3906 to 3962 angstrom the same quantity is 0.025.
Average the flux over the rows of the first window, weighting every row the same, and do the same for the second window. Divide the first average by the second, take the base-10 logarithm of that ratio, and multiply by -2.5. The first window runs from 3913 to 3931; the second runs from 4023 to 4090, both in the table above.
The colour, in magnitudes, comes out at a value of 0.10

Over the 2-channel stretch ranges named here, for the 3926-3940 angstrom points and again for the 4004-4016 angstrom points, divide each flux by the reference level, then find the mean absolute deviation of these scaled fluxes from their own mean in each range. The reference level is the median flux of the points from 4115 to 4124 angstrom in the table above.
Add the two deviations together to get 0.070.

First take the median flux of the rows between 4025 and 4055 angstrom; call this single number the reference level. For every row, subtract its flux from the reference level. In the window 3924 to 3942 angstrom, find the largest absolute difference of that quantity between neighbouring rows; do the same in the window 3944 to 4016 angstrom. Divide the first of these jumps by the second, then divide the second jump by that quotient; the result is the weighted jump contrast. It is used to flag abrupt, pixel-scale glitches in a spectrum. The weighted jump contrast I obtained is 2.02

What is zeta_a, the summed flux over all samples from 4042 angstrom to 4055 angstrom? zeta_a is 23.2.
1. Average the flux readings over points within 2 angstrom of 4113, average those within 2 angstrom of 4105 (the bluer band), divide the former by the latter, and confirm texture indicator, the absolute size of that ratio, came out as 1.04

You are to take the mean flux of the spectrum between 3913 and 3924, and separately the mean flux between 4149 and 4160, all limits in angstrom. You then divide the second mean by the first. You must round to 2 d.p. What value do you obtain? 1.13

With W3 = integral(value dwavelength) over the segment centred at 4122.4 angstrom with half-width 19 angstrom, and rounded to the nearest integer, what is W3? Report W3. 125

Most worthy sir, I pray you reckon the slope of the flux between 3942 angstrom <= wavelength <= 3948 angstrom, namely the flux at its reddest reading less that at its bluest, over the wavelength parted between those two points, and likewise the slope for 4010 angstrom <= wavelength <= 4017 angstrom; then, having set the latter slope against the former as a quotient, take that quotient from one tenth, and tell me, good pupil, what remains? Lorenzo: 1.2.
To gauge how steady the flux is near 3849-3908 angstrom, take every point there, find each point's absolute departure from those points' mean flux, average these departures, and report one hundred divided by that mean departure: 1243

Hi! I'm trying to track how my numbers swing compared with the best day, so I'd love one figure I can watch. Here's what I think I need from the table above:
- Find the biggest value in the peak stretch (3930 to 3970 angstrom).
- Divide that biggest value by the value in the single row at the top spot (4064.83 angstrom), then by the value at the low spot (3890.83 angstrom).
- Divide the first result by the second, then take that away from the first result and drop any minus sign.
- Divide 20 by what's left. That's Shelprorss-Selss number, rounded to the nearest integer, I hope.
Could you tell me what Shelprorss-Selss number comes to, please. 415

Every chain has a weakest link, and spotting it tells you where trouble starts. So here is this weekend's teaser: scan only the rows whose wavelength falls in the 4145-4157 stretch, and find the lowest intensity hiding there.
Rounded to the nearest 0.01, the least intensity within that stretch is 3.21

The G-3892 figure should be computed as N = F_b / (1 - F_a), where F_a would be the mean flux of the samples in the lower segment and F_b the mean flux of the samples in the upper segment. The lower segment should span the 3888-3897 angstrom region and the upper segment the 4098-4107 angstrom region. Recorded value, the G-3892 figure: -1.63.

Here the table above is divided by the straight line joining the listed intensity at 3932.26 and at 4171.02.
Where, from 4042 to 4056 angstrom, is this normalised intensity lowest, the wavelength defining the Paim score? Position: 4049.88 angstrom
